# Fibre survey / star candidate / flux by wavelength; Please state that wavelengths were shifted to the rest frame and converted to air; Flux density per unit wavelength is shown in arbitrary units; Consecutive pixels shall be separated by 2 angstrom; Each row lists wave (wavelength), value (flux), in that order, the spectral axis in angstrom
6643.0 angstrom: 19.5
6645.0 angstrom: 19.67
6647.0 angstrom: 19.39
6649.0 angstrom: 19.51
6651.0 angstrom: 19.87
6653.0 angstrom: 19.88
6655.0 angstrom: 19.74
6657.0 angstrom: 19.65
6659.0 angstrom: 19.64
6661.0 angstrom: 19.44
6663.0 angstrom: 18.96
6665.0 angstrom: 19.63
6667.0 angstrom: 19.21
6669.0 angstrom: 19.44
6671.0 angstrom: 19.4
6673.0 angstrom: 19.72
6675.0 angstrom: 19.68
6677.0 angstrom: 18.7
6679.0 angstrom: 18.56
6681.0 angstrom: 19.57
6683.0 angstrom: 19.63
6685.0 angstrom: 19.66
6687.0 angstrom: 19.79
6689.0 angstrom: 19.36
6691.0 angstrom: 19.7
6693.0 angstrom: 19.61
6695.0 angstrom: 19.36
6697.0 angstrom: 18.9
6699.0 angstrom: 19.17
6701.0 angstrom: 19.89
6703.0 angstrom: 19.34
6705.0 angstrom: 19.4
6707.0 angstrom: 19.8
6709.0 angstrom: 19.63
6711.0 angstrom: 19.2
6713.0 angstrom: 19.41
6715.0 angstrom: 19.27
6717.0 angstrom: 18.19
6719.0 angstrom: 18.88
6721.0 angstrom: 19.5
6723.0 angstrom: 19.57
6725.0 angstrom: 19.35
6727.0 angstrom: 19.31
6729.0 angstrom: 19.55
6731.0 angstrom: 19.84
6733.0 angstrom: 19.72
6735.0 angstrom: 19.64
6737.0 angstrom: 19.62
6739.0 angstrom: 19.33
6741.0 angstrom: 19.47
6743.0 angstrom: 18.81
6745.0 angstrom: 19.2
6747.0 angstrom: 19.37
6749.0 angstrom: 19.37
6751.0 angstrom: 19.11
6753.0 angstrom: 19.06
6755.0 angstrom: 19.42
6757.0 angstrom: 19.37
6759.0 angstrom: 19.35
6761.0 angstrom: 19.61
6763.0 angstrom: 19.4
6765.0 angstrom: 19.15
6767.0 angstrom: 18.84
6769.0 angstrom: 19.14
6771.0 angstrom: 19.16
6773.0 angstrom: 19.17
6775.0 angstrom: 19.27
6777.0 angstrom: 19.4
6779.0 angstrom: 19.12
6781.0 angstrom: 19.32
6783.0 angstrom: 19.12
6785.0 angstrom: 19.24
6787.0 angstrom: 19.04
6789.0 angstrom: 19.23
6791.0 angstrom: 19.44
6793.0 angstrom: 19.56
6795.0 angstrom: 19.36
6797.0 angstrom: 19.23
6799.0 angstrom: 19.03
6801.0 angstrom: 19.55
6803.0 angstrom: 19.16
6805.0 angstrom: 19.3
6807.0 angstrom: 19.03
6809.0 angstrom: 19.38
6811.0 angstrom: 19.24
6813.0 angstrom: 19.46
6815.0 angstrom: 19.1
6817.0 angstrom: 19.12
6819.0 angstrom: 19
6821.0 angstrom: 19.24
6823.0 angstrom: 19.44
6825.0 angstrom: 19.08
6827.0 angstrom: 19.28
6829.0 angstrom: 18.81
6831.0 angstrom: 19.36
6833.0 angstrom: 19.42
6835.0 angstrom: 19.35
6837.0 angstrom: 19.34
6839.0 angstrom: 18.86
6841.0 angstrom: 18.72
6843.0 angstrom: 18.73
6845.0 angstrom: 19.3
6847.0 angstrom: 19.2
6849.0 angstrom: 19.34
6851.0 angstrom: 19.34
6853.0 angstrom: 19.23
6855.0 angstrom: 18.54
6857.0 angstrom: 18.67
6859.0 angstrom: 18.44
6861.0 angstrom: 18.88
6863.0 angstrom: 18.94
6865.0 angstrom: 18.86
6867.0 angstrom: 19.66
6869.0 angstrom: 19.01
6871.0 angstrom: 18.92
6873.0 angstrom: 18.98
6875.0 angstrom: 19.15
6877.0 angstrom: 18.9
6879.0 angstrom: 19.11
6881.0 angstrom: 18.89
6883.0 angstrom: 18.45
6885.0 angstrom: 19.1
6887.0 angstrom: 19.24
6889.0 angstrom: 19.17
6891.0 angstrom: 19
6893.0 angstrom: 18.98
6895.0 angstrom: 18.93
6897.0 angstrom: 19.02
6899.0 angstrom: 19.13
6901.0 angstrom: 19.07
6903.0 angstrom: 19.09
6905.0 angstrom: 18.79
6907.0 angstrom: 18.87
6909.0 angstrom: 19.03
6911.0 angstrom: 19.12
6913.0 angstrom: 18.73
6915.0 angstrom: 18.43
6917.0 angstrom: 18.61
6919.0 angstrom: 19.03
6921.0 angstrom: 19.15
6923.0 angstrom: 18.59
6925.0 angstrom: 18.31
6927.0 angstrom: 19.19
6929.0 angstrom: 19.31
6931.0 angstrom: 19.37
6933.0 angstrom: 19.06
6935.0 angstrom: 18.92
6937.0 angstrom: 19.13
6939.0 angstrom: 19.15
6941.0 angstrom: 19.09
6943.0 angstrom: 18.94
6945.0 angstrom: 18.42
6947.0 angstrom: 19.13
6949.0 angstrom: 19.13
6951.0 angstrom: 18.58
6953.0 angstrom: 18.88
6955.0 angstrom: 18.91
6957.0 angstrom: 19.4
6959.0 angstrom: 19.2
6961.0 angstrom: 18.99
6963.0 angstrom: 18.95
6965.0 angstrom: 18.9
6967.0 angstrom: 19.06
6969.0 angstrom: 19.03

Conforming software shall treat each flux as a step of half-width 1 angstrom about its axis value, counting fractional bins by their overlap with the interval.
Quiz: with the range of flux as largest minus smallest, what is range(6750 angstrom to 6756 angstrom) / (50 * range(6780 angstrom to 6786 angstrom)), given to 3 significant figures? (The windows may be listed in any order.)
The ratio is 0.0360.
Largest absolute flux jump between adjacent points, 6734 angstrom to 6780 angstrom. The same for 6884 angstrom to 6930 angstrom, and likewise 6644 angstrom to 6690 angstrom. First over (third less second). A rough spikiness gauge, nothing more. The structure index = 5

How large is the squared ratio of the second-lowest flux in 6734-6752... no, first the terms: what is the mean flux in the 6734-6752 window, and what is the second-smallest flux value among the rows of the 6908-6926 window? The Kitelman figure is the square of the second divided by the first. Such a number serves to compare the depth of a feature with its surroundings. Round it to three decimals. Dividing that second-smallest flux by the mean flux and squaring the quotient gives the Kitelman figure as 0.910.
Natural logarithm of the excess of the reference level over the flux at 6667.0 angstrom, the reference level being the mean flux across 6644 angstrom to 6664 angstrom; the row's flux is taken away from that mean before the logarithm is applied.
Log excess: -1.0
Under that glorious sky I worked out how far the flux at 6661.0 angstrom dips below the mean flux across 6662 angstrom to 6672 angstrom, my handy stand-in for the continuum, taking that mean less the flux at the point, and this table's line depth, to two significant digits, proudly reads -0.11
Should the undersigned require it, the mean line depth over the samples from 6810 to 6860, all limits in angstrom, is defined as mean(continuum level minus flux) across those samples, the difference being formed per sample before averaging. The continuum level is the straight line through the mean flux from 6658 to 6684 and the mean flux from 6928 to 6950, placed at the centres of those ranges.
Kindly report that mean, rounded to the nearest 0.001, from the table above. 0.068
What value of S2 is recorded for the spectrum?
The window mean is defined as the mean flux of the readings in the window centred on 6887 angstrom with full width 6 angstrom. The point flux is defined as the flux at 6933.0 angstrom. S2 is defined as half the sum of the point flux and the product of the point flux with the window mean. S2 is 192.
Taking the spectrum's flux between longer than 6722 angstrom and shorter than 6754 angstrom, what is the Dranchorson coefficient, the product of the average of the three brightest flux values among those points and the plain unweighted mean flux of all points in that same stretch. 383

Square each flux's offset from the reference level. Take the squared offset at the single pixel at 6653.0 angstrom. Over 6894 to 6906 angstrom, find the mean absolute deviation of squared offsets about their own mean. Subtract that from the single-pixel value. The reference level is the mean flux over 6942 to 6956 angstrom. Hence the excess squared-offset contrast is 1.0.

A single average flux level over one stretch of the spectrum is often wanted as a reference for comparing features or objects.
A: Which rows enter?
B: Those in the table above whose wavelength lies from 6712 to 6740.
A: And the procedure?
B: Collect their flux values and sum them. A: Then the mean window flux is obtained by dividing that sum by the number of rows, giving 19.4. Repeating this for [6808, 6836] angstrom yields 19.2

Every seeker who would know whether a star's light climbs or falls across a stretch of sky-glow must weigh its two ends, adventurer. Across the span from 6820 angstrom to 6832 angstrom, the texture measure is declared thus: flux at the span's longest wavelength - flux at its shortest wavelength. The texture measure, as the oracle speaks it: 0.12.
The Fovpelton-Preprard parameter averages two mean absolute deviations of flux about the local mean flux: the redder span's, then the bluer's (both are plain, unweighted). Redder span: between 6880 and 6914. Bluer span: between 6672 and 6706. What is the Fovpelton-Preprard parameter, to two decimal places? 0.22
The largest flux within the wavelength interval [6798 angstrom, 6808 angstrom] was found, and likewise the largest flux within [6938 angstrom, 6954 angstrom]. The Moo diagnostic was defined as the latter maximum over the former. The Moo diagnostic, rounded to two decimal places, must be 0.98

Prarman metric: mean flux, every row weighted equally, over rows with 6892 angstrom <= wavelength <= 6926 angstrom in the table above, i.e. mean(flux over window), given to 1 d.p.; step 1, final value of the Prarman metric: 18.9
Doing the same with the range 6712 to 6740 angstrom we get 19.4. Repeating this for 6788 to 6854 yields 19.2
